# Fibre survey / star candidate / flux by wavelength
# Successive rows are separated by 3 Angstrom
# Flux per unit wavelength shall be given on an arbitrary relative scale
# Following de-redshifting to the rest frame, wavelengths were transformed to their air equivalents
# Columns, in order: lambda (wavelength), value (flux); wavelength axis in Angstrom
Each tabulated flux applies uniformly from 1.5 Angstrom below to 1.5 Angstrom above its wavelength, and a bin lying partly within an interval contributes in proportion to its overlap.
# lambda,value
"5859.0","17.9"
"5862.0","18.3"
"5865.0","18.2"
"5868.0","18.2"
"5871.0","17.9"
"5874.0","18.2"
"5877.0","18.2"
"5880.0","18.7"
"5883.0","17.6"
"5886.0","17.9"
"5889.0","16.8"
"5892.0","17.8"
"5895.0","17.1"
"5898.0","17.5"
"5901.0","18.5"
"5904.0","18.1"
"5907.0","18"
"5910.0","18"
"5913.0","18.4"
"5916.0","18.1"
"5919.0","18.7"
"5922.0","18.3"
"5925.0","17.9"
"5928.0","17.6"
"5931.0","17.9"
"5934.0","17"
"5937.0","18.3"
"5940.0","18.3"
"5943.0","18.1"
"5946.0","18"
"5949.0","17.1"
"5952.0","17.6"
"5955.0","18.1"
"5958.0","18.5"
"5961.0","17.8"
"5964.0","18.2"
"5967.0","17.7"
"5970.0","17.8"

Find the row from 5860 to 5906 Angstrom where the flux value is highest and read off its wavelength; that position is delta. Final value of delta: 5880.0 Angstrom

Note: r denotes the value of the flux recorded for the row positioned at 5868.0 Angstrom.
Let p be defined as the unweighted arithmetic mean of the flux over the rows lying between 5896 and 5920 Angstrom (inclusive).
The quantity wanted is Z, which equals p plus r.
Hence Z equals 36.4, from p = 18.2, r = 18.2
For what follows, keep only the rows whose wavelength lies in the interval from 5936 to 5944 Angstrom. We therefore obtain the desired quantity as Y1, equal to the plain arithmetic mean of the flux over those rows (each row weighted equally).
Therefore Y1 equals 18.2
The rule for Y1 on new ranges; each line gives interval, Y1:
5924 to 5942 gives 17.8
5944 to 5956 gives 17.7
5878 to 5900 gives 17.6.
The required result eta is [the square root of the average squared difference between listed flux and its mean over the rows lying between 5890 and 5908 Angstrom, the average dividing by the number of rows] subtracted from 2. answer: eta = 1.6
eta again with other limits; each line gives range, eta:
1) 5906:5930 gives 1.7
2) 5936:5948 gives 1.9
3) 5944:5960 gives 1.5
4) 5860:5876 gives 1.9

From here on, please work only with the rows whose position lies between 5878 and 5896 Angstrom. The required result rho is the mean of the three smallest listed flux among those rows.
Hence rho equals 17.2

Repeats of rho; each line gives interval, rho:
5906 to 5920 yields 18.0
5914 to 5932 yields 17.8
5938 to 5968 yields 17.5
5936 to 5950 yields 17.7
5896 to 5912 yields 17.8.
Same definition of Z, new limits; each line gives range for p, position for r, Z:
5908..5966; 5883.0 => 35.6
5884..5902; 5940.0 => 35.9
